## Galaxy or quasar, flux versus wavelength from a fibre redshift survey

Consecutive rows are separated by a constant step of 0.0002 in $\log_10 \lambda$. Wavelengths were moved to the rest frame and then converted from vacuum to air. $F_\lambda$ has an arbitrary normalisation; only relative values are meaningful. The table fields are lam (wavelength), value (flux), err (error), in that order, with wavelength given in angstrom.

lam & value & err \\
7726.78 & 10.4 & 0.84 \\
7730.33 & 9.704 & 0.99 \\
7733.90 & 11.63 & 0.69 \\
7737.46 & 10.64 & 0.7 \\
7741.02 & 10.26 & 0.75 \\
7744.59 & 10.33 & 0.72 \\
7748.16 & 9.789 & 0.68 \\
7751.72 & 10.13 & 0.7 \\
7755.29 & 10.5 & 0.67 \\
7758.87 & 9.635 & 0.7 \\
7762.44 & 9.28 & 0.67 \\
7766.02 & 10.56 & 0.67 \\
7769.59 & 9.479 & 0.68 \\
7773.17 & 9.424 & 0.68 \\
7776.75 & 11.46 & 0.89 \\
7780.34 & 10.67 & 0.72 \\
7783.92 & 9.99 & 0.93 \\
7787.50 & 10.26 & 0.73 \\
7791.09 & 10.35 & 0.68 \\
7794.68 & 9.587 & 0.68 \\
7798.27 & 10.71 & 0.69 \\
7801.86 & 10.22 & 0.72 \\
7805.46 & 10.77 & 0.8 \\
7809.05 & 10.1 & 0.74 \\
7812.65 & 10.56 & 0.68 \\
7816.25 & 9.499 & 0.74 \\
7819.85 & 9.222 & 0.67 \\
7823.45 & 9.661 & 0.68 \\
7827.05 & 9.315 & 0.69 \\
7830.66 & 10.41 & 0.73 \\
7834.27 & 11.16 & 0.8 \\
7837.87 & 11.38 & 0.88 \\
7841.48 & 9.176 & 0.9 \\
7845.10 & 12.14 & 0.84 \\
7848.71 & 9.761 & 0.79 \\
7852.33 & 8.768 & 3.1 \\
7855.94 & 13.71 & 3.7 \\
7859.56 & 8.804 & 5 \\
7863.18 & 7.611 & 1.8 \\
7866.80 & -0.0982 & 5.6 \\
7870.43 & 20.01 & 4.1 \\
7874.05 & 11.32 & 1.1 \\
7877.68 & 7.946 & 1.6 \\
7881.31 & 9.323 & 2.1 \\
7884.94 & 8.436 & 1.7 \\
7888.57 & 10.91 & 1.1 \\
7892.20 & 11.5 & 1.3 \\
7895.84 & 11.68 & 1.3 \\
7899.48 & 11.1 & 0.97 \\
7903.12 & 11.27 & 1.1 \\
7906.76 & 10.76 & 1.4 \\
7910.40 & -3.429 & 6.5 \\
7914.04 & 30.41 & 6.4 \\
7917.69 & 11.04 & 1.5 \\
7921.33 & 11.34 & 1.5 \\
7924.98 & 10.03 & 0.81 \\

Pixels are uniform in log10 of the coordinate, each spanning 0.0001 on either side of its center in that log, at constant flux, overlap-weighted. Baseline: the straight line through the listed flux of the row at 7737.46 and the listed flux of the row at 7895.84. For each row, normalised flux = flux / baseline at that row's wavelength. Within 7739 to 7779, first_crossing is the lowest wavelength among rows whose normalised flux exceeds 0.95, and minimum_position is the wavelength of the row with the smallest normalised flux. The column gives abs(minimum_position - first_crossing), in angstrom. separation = 21.4 angstrom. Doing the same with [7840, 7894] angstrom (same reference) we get 21.7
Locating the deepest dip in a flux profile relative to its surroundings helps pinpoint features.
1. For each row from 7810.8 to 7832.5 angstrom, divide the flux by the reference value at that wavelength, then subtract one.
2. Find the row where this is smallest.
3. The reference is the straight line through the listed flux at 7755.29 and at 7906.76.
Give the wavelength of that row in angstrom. 7819.85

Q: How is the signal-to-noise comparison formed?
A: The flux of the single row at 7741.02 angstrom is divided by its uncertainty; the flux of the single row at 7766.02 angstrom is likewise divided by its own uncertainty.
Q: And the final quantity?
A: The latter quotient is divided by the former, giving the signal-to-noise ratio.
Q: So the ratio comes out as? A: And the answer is 1.2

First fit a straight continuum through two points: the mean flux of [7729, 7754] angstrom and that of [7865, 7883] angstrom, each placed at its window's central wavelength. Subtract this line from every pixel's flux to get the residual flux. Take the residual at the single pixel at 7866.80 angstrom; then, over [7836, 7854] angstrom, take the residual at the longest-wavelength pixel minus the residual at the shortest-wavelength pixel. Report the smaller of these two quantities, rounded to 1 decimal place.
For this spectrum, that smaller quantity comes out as -9.8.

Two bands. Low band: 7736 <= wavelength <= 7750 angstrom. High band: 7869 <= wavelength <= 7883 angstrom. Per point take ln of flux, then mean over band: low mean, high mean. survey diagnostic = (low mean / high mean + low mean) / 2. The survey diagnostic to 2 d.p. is 1.64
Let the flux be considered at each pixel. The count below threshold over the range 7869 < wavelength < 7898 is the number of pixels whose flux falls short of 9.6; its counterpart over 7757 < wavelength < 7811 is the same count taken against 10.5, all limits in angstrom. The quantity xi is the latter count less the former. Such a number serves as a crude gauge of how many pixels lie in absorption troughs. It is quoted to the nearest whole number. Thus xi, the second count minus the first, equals 7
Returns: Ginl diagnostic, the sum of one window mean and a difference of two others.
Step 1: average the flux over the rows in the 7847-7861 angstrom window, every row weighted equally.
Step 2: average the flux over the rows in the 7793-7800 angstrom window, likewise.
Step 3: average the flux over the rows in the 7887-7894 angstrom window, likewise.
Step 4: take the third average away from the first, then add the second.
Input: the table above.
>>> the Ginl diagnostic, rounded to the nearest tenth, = 9.2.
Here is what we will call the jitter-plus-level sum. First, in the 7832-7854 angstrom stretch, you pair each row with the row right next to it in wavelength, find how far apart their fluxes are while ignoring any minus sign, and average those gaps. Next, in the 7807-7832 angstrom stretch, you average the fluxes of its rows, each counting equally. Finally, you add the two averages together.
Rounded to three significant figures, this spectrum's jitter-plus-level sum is 11.6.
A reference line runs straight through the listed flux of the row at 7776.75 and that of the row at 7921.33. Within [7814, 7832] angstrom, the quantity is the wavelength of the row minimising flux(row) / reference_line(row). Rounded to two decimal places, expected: 7819.85 angstrom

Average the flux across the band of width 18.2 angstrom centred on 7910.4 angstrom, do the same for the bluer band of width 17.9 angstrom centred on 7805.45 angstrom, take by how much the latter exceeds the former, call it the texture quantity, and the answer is -1.5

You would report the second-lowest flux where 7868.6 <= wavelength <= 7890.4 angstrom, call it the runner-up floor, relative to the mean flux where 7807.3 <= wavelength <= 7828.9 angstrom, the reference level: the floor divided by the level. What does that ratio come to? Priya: 0.87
